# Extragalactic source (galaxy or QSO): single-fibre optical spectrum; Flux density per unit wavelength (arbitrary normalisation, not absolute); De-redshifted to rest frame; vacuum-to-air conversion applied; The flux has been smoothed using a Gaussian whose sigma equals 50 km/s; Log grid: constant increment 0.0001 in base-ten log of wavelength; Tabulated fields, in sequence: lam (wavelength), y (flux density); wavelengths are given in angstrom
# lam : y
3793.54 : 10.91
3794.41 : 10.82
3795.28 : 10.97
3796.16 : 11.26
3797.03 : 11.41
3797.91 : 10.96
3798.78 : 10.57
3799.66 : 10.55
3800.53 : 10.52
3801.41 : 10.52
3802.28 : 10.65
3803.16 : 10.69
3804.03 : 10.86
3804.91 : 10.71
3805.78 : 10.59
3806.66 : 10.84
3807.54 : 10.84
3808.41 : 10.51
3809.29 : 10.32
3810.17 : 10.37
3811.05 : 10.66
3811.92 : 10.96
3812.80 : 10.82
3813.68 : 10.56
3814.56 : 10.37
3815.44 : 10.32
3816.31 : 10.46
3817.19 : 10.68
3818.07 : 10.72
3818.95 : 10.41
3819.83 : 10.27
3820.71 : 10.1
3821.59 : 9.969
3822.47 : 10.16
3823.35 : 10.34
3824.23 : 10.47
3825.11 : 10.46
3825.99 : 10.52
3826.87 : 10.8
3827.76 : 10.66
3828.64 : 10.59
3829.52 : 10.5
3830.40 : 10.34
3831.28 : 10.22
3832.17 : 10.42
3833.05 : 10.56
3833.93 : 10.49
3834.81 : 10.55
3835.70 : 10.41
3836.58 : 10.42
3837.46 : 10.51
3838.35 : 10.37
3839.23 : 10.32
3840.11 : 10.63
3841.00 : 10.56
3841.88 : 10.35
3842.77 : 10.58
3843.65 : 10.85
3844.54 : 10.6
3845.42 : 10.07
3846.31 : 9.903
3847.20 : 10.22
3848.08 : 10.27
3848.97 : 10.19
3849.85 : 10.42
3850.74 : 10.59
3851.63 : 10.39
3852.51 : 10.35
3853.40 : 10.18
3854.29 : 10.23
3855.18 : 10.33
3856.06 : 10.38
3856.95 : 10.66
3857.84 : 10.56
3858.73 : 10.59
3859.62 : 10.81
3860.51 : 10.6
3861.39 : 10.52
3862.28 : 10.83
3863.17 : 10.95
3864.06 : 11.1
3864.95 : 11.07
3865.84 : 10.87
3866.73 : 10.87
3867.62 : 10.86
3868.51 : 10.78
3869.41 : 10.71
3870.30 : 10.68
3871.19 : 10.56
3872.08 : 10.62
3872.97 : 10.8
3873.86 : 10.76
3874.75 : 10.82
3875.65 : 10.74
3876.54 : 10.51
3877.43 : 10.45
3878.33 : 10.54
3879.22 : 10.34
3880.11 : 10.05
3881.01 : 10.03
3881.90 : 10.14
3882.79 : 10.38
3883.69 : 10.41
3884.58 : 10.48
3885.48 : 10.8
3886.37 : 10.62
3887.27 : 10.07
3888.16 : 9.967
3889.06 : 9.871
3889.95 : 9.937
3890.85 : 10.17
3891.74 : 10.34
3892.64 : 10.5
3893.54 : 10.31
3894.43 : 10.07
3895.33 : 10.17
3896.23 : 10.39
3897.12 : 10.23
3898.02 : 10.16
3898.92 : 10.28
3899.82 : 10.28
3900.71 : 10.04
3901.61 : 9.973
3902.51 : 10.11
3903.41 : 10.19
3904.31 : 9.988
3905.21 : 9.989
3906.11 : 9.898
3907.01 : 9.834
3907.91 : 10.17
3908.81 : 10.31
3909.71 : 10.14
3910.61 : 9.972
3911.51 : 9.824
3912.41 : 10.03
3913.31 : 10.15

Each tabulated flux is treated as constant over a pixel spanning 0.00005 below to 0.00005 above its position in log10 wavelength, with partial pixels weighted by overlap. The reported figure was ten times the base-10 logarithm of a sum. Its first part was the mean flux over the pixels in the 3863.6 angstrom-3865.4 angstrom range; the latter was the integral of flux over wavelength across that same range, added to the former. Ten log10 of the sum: 14.9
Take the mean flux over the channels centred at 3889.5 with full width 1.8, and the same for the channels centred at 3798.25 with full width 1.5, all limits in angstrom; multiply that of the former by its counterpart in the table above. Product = 107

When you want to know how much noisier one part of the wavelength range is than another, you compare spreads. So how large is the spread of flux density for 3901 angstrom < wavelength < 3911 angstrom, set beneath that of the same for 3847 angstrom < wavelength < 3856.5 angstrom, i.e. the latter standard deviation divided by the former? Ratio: 0.9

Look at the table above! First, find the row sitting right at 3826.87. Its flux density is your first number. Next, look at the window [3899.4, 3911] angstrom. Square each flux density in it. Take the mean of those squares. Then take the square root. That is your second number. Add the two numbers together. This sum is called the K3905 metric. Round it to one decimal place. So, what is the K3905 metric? 20.9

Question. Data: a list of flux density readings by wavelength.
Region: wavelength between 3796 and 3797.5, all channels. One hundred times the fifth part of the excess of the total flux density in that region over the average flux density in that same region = 227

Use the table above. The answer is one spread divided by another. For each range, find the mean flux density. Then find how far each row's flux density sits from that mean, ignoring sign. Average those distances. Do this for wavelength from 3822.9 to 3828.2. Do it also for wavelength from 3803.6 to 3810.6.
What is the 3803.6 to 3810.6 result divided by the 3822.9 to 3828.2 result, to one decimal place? 1.5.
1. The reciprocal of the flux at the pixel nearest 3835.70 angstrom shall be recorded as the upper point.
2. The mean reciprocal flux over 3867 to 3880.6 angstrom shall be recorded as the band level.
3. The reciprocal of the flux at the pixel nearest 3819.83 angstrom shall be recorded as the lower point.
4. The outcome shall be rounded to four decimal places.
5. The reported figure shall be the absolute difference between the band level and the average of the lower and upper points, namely 0.0025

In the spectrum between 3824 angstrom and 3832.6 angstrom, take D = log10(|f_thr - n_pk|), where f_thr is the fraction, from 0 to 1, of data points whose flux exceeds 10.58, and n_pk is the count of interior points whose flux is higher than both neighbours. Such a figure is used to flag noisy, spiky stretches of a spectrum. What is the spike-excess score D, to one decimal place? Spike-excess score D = -0.2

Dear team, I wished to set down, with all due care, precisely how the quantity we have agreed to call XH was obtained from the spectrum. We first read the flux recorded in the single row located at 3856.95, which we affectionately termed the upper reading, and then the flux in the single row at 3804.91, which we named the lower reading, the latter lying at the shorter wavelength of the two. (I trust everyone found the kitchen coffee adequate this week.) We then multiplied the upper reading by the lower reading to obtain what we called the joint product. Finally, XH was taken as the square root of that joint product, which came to 10.68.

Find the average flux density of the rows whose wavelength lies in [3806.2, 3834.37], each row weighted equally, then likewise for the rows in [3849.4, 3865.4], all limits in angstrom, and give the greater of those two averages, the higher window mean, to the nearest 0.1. 10.6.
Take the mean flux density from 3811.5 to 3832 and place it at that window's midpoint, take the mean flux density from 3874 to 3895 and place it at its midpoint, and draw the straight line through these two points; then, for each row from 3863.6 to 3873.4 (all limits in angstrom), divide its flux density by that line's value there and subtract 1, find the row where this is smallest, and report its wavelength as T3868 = 3871.19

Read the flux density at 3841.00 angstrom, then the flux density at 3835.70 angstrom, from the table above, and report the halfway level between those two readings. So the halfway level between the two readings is 10.5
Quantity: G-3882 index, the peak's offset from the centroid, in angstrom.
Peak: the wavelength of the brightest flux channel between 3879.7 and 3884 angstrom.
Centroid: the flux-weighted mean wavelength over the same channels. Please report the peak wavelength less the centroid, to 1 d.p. 1.8 angstrom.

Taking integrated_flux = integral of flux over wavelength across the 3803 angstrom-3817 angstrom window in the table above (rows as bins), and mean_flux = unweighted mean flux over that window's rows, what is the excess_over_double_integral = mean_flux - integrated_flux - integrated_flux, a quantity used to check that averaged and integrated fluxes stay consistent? -287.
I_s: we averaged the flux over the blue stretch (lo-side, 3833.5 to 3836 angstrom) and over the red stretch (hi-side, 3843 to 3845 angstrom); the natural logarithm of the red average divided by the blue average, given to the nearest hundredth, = 0.02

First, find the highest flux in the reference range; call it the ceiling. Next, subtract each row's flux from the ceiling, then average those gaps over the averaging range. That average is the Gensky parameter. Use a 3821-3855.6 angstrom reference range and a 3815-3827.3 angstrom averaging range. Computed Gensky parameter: 0.44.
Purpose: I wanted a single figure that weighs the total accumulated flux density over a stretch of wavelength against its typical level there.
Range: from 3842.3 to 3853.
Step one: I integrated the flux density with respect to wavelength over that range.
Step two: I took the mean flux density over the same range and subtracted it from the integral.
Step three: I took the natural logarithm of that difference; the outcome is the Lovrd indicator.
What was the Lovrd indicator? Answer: 4.6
